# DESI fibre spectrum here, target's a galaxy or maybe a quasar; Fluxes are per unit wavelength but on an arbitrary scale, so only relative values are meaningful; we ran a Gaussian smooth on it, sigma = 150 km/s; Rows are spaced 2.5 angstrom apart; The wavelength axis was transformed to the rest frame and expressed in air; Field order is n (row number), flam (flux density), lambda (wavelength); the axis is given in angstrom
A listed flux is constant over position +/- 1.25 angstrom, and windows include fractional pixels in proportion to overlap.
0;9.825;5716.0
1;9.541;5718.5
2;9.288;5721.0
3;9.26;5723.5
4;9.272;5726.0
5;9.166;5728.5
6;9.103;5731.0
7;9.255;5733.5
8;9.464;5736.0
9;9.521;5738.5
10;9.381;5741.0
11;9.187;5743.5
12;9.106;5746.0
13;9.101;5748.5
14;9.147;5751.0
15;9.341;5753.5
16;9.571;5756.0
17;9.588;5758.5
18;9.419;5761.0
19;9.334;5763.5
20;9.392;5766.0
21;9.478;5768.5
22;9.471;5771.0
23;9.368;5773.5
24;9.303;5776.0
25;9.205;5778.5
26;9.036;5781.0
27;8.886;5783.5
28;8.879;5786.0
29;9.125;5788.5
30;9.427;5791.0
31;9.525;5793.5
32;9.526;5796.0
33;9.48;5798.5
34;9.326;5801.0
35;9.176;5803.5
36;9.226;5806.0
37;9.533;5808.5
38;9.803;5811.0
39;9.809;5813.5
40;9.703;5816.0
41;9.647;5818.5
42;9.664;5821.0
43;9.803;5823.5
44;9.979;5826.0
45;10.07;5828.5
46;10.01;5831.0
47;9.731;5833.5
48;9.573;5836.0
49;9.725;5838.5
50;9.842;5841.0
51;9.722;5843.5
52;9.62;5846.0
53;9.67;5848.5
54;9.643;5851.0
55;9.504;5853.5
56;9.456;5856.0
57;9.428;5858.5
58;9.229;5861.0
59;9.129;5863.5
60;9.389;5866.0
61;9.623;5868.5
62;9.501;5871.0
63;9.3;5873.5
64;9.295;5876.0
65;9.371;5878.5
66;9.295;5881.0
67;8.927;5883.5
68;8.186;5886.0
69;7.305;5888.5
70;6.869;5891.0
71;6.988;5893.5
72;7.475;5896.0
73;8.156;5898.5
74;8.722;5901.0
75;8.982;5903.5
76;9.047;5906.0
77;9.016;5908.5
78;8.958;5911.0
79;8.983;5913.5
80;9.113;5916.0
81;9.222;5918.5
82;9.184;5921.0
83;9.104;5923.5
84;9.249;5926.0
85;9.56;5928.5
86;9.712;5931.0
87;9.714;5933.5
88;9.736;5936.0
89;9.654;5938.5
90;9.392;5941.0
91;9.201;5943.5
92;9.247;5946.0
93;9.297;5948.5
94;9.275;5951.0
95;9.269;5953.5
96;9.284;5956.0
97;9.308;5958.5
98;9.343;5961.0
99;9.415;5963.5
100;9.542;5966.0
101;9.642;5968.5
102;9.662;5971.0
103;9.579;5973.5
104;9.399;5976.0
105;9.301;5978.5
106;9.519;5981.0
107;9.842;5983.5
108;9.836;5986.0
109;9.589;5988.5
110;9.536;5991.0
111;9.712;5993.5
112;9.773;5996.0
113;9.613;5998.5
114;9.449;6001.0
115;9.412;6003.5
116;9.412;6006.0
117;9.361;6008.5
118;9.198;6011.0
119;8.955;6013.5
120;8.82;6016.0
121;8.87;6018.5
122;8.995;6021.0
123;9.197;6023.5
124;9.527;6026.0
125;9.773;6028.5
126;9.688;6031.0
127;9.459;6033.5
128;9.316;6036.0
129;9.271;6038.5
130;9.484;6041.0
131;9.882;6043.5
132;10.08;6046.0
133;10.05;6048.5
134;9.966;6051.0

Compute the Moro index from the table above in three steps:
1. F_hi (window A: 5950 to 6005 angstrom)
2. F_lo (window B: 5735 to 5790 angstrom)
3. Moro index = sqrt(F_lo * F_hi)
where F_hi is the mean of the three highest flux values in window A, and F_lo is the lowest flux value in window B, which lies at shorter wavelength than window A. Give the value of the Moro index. 9.34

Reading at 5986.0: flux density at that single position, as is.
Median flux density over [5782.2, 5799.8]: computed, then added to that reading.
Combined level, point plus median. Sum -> 19.3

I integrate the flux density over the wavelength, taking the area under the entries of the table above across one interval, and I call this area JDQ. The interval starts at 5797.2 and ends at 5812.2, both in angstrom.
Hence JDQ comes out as 141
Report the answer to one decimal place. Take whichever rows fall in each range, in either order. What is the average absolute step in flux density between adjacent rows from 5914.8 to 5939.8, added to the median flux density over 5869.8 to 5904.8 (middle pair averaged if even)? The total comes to 8.9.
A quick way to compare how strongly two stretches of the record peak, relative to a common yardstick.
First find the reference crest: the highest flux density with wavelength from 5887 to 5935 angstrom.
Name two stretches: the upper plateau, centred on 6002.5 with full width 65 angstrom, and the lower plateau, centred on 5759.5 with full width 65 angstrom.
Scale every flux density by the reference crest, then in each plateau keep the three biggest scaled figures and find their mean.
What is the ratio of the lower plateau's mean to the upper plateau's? 0.974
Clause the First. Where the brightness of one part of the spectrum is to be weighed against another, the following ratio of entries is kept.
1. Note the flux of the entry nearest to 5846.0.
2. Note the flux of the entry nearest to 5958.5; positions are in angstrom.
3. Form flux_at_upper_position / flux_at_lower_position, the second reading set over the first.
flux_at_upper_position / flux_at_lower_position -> 0.97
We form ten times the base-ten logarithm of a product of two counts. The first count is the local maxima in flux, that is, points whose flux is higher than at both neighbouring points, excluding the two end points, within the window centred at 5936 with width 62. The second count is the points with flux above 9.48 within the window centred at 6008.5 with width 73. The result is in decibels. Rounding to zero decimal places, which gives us 16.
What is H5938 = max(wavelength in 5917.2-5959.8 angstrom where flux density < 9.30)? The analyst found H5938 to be 5956.0 angstrom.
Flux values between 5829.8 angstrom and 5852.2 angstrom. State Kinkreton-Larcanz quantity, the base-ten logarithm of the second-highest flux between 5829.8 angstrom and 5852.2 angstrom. 0.993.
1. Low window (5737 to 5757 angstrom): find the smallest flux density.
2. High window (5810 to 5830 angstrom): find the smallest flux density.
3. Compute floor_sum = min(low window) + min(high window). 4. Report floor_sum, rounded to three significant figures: 18.7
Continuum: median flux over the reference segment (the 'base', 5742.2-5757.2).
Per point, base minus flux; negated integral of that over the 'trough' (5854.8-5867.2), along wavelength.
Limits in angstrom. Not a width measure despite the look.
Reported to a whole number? 2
